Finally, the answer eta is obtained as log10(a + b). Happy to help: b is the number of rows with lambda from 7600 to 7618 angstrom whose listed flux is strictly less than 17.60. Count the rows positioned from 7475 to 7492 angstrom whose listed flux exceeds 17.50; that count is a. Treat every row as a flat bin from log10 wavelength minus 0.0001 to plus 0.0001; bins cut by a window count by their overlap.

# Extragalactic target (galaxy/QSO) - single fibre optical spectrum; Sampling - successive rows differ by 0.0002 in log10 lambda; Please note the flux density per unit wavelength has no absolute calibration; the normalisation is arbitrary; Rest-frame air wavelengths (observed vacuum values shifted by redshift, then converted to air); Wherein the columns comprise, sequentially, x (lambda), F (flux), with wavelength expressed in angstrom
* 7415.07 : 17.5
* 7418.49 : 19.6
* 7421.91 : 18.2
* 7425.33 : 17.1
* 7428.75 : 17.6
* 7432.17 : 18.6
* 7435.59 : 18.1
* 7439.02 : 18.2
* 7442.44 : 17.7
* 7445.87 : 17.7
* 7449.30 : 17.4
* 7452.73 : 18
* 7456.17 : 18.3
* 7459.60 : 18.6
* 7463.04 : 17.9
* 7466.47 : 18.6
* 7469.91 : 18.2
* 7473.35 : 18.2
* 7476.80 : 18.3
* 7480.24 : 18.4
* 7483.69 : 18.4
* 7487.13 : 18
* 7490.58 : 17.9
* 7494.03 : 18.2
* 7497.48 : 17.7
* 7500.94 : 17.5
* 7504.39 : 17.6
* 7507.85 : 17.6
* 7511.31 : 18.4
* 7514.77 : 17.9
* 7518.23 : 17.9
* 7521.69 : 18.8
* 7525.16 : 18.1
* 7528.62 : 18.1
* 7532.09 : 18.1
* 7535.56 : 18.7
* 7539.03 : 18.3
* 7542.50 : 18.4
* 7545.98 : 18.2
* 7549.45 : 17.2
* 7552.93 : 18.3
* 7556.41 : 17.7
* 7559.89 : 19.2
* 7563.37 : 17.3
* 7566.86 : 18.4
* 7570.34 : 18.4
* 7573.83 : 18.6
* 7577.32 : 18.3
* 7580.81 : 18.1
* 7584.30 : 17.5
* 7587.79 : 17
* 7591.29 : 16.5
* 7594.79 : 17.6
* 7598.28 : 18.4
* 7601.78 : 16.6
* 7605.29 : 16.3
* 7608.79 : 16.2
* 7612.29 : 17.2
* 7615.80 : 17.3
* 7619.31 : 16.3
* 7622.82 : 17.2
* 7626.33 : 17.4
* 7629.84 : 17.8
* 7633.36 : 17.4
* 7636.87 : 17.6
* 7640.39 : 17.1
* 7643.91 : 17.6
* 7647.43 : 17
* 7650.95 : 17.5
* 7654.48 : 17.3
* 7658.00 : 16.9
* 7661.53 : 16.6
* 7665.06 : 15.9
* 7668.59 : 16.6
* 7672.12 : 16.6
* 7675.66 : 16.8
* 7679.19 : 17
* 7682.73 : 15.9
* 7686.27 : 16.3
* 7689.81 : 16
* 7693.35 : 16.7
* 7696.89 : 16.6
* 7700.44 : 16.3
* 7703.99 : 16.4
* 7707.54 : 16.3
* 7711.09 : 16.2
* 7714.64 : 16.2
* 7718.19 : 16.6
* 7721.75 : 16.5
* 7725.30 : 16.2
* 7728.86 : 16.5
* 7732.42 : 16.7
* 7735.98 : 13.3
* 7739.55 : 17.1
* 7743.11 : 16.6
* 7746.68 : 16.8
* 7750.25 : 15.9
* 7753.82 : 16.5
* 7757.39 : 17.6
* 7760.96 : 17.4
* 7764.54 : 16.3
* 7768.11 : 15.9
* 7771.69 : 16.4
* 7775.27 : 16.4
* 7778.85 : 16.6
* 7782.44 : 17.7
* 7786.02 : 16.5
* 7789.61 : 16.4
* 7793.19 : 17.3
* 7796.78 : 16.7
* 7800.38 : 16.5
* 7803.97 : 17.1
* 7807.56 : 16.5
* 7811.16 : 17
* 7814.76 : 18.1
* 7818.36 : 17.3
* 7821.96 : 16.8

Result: 1.00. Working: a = 5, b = 5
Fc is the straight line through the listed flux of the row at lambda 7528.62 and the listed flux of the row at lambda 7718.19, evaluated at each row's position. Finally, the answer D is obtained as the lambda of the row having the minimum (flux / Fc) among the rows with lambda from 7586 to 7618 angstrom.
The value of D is 7608.79 angstrom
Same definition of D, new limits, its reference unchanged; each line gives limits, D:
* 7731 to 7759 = 7735.98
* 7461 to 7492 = 7463.04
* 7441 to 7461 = 7449.30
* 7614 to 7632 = 7619.31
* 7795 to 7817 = 7800.38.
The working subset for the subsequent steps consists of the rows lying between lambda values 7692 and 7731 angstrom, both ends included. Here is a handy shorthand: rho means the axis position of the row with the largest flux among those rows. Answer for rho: 7693.35 angstrom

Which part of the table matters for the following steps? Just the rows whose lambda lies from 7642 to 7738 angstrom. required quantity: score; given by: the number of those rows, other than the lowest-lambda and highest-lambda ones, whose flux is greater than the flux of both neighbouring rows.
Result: 7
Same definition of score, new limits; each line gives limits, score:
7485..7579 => 8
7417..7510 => 5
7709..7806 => 7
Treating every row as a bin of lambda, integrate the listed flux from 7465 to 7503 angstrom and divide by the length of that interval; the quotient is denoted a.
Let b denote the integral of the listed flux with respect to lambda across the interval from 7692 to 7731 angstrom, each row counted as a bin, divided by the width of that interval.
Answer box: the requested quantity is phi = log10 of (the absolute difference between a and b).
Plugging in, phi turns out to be 0.23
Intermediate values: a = 18.1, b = 16.4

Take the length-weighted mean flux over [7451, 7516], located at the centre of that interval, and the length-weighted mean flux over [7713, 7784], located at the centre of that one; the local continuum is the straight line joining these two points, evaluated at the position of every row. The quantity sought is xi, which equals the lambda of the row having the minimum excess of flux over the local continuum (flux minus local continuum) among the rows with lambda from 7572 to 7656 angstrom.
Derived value 7608.79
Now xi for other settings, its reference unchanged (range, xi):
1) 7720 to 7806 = 7735.98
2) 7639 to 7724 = 7665.06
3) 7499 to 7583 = 7549.45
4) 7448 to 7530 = 7449.30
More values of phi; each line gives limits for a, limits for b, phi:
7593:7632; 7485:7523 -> -0.08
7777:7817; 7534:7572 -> 0.09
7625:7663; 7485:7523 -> -0.18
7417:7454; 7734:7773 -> 0.22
